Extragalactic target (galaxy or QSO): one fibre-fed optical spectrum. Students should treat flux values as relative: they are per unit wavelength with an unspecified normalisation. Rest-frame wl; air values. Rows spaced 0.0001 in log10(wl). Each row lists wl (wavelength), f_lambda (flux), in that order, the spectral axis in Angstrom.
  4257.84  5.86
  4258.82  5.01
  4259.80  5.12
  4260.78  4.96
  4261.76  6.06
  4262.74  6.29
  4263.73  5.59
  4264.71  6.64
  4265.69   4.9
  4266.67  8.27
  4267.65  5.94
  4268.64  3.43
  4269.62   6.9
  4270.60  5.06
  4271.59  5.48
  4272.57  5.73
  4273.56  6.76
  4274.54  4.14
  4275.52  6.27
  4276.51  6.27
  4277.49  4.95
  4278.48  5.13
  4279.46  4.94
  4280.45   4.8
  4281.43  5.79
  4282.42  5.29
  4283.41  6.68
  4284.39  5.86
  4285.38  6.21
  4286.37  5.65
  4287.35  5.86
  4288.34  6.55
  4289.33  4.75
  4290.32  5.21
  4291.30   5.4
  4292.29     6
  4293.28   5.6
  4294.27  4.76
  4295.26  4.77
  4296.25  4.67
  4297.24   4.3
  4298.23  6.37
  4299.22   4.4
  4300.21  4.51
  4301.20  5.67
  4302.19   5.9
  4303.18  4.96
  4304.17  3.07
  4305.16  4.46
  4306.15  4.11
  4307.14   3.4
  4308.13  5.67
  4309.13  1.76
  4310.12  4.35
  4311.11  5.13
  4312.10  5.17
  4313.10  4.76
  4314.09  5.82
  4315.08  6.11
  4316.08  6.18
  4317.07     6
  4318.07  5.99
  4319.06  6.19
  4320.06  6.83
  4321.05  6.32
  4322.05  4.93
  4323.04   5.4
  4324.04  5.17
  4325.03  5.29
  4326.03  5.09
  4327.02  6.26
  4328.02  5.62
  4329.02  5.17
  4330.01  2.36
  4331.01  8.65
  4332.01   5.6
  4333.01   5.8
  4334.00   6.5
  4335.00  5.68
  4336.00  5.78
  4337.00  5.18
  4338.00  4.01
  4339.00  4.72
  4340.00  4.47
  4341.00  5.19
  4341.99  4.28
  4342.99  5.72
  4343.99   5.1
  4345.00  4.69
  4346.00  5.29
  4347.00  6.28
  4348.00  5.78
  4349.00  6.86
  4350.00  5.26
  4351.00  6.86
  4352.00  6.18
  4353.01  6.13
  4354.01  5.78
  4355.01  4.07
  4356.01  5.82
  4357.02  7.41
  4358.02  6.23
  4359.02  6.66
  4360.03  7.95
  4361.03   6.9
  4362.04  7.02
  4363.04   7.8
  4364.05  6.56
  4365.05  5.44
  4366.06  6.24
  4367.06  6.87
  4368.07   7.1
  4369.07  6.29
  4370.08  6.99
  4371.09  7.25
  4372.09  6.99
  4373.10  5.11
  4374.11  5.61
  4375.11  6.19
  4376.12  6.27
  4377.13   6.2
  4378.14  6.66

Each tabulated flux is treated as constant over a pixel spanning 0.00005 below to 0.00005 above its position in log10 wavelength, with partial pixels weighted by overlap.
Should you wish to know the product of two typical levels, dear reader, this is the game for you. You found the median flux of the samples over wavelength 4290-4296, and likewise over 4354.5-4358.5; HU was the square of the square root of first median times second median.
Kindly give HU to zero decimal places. 32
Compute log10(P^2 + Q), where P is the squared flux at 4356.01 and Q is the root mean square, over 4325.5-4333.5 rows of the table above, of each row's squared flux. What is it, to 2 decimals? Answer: 3.07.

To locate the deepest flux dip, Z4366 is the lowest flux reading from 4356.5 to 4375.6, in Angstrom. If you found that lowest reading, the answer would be 5.11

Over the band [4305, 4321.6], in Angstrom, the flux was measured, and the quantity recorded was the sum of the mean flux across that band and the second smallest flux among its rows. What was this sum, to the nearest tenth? 8.6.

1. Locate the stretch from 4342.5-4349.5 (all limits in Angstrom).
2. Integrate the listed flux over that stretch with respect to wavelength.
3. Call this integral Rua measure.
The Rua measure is 40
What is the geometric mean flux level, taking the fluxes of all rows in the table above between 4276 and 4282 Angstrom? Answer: 5.3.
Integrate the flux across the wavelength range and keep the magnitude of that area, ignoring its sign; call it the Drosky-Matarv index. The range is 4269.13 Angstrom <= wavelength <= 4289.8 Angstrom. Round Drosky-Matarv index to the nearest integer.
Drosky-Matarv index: 117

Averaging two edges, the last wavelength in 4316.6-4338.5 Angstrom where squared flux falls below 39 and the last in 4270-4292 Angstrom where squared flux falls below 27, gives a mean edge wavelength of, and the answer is 4313.7 Angstrom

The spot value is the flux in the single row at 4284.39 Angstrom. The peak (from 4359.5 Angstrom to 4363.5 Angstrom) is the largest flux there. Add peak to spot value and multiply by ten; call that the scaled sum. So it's 138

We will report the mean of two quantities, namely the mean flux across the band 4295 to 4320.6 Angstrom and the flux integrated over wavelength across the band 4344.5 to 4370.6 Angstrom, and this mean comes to 85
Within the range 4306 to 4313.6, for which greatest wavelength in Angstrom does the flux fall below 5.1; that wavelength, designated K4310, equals 4313.10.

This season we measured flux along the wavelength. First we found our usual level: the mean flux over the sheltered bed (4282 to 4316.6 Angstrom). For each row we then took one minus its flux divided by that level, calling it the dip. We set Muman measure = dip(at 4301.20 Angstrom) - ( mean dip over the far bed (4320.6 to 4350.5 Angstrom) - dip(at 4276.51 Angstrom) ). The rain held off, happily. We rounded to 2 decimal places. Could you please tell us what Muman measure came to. -0.27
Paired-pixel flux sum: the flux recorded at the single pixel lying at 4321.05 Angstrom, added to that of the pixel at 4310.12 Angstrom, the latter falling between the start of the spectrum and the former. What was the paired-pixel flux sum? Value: 10.7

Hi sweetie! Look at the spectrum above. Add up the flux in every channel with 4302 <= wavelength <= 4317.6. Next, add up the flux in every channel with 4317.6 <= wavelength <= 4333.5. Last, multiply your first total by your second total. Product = 6968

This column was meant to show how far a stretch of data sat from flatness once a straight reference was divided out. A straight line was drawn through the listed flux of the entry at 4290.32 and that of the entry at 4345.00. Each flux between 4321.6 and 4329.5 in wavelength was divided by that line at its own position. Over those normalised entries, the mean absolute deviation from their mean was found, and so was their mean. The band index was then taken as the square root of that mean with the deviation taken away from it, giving 1.02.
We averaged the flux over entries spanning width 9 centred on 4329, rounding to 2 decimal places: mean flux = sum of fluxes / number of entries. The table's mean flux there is 5.54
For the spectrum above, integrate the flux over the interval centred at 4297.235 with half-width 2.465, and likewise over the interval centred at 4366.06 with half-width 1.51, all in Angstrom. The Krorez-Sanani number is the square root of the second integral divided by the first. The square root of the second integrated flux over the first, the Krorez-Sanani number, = 0.88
